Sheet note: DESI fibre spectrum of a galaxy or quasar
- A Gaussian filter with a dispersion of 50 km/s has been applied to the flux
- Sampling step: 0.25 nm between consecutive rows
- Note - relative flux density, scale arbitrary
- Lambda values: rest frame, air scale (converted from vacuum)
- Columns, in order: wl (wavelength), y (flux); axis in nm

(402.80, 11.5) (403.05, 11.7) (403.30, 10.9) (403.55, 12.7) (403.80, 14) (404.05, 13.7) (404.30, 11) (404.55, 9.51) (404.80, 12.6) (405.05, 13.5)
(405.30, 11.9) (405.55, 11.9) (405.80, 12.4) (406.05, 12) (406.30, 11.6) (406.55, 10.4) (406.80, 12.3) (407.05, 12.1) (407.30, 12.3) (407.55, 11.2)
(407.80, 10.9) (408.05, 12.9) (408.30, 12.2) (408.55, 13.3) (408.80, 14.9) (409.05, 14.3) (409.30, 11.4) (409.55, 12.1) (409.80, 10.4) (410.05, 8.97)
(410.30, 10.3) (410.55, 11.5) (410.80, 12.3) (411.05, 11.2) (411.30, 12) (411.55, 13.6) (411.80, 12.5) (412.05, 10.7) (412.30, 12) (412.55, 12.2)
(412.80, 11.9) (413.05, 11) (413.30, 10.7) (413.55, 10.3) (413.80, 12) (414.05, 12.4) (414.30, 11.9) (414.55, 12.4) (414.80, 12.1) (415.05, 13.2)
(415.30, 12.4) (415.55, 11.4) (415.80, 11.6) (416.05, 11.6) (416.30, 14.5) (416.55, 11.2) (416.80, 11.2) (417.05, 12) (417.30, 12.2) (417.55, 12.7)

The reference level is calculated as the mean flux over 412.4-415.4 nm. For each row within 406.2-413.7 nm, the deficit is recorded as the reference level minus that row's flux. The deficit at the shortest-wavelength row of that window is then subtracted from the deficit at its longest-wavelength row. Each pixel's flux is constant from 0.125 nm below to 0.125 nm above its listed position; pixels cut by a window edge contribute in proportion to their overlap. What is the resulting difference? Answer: 1.3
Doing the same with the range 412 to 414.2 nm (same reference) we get -1.7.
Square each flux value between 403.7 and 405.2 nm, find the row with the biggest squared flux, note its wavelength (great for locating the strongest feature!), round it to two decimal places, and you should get 403.80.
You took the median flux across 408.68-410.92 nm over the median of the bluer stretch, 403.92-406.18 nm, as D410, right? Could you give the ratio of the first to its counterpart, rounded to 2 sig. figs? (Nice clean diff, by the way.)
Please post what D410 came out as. 0.96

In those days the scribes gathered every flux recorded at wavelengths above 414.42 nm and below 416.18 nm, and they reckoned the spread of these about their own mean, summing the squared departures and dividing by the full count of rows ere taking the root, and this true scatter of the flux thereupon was 0.58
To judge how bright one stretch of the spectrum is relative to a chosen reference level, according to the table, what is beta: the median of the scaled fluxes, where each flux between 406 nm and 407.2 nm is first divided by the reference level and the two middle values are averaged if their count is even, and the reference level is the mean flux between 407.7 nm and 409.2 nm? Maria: 0.92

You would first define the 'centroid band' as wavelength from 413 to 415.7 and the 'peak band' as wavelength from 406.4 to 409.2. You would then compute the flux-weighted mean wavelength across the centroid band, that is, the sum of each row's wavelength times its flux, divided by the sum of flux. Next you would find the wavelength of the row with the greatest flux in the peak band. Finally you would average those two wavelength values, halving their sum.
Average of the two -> 411.57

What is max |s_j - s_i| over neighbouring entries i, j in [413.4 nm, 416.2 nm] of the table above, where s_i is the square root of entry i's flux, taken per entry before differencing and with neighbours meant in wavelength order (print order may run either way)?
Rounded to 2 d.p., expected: 0.25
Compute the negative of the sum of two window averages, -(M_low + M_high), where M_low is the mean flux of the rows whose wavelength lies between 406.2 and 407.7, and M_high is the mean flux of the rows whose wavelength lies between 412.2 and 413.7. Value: -23.0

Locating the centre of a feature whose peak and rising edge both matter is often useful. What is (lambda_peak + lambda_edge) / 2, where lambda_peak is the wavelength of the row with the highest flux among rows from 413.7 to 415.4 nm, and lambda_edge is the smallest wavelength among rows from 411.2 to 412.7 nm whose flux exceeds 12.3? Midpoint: 413.30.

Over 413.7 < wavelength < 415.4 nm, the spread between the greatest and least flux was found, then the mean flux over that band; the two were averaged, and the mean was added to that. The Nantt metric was 19.2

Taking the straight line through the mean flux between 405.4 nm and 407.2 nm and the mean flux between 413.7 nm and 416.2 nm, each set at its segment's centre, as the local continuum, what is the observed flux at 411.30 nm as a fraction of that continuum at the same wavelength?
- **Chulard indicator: 1.00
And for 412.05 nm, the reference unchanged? 0.89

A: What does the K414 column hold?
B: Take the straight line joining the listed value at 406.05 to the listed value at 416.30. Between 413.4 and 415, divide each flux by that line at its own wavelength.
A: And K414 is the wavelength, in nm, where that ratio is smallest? 413.55 nm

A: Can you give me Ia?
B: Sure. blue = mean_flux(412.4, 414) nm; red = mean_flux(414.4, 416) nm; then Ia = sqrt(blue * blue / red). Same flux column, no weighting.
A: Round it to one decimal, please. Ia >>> 3.3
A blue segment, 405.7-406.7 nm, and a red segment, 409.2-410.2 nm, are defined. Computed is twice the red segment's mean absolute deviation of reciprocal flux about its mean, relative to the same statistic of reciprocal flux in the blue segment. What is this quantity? 3.9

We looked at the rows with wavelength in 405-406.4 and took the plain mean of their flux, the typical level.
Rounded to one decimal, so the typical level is 12.2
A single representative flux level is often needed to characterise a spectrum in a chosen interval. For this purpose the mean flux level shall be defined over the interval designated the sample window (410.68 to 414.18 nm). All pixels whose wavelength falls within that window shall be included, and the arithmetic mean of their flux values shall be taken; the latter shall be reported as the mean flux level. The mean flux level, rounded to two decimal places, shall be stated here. 11.77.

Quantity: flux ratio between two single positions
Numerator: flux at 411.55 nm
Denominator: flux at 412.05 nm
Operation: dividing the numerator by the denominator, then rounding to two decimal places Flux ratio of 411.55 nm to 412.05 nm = 1.27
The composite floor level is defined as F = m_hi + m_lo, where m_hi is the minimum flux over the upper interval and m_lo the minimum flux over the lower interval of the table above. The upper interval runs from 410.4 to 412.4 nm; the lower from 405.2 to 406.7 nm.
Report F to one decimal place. 21.1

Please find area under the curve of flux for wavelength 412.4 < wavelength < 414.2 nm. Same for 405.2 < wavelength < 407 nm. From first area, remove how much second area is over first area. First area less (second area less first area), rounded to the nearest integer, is 20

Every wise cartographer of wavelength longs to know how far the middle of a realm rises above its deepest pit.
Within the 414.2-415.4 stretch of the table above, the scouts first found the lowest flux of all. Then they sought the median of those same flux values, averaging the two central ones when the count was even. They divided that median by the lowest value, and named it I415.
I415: 1.04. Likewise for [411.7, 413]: 1.12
